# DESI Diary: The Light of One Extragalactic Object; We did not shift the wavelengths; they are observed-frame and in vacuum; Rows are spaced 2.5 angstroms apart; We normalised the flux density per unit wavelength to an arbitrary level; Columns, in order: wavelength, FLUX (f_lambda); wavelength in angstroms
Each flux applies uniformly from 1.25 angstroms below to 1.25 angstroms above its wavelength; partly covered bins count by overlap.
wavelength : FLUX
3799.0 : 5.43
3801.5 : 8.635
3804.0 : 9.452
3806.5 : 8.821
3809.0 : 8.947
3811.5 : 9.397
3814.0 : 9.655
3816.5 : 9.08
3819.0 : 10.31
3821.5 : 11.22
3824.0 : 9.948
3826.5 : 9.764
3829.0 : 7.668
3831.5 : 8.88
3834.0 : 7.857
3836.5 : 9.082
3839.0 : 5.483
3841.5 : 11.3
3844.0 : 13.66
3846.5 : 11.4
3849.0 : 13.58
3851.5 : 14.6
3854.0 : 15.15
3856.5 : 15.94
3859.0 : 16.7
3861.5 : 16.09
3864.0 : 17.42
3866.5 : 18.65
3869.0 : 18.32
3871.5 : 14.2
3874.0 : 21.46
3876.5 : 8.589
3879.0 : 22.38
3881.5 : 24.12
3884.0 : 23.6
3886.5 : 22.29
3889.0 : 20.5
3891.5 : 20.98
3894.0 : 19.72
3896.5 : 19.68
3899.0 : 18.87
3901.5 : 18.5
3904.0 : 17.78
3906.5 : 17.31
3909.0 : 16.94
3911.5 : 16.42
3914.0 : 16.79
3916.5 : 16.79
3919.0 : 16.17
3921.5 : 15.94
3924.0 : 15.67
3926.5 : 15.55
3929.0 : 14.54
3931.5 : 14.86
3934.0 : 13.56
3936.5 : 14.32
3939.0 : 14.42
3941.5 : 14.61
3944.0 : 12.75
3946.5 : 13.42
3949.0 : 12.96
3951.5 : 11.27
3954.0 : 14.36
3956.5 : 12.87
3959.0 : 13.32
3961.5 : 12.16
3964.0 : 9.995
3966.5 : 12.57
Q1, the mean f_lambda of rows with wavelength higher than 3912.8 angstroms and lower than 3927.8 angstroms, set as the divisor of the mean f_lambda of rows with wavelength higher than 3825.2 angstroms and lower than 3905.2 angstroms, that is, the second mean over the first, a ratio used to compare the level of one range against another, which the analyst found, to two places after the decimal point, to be 0.98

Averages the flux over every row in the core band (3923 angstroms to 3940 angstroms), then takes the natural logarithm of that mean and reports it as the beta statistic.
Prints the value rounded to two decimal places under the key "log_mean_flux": 2.69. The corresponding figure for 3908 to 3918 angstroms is 2.82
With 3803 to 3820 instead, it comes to 2.24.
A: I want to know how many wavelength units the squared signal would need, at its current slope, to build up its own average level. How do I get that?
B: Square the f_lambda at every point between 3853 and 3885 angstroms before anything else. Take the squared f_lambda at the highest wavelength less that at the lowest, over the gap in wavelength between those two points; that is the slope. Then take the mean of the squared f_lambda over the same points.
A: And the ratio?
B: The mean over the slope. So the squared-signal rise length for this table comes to 31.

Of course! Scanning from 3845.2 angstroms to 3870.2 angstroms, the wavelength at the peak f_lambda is 3866.5 angstroms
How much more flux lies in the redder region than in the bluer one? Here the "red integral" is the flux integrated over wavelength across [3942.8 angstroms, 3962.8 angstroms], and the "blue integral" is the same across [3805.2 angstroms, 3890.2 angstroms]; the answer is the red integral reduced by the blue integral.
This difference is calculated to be -907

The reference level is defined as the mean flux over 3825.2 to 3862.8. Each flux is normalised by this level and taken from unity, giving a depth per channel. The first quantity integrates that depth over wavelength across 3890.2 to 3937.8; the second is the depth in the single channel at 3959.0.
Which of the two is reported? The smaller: -20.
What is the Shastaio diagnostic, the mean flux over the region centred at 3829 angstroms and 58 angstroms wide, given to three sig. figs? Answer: 10.4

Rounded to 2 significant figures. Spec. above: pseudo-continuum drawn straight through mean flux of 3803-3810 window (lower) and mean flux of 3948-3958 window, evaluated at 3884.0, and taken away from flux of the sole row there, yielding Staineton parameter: 13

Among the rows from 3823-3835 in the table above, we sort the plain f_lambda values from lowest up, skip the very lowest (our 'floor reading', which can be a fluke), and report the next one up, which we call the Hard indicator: 7.857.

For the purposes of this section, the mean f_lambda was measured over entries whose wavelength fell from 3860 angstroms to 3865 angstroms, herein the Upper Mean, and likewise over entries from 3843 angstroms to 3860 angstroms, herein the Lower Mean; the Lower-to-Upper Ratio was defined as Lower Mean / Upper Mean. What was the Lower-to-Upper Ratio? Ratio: 0.86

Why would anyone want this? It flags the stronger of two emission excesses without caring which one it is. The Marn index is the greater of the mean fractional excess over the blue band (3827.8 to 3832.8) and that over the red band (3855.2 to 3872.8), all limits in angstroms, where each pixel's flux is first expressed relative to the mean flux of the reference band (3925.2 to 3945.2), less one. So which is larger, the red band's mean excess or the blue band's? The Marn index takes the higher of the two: 0.17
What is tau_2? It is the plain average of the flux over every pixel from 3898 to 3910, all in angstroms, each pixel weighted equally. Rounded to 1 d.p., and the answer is 17.9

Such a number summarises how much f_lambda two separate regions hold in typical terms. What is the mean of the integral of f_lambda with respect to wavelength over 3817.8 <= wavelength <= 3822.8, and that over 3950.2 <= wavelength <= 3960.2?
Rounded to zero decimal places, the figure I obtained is 92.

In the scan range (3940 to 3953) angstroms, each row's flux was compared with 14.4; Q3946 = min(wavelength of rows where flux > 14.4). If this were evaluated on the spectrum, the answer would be 3941.5 angstroms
